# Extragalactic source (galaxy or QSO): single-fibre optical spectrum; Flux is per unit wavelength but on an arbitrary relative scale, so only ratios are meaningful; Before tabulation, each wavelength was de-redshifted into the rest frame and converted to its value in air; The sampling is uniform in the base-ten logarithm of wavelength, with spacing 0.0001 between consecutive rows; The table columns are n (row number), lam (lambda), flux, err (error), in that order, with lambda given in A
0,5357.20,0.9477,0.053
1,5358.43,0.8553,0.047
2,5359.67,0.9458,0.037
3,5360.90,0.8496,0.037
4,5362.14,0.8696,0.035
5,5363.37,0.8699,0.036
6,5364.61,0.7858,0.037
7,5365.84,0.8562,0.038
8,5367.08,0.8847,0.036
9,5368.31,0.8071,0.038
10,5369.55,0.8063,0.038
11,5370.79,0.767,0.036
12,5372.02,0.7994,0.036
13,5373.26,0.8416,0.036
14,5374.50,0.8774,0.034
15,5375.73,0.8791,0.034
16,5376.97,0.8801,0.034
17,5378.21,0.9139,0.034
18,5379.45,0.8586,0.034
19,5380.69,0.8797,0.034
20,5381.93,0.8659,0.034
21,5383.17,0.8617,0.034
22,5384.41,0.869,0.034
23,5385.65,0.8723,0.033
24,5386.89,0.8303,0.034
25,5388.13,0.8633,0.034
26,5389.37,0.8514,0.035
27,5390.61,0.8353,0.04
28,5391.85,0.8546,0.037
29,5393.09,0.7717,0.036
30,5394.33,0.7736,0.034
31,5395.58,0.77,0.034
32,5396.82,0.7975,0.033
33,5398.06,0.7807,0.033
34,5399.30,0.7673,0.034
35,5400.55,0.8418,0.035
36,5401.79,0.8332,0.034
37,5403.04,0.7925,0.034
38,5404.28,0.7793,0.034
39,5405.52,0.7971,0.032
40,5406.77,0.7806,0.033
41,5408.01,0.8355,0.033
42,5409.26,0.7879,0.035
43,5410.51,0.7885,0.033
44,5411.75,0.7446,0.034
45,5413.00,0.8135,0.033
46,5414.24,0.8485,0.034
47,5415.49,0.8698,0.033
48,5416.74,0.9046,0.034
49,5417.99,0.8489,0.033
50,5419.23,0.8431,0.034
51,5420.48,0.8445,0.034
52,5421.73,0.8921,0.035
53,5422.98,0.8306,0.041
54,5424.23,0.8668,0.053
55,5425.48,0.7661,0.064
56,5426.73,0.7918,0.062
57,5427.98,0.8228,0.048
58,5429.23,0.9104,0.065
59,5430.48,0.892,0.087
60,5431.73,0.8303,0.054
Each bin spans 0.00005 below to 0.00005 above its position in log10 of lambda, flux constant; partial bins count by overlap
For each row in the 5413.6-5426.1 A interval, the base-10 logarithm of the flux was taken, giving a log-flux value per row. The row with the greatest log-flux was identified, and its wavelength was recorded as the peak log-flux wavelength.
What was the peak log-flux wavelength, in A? 5416.74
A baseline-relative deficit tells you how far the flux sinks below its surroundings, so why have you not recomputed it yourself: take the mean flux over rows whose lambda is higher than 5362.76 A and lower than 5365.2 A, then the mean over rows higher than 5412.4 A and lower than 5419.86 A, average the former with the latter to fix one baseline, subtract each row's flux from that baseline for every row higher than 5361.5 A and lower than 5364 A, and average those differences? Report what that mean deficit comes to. -0.03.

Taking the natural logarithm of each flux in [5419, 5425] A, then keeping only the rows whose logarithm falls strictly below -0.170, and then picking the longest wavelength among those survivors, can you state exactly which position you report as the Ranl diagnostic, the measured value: 5422.98 A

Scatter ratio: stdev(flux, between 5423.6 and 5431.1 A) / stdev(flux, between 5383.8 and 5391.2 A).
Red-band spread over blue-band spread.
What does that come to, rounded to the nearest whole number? 3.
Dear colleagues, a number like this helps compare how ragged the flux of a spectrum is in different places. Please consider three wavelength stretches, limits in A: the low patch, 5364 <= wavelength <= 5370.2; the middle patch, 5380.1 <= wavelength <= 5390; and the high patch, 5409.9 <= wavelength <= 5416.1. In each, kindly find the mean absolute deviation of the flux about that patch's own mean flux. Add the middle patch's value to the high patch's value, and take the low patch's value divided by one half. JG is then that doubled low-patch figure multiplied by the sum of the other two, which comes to 0.0032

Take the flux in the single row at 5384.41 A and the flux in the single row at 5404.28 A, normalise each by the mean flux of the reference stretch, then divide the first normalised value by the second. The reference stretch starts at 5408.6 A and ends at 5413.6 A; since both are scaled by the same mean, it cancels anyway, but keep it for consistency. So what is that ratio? 1.12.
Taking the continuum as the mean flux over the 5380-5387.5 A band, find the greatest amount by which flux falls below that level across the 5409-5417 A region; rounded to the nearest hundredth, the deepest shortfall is 0.12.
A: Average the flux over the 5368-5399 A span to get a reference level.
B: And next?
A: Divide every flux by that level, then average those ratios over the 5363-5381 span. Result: 1.01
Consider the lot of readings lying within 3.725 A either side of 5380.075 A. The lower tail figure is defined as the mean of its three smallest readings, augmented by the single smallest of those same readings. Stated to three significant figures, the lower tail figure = 1.72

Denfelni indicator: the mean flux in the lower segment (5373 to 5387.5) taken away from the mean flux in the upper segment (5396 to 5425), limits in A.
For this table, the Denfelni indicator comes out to -0.05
